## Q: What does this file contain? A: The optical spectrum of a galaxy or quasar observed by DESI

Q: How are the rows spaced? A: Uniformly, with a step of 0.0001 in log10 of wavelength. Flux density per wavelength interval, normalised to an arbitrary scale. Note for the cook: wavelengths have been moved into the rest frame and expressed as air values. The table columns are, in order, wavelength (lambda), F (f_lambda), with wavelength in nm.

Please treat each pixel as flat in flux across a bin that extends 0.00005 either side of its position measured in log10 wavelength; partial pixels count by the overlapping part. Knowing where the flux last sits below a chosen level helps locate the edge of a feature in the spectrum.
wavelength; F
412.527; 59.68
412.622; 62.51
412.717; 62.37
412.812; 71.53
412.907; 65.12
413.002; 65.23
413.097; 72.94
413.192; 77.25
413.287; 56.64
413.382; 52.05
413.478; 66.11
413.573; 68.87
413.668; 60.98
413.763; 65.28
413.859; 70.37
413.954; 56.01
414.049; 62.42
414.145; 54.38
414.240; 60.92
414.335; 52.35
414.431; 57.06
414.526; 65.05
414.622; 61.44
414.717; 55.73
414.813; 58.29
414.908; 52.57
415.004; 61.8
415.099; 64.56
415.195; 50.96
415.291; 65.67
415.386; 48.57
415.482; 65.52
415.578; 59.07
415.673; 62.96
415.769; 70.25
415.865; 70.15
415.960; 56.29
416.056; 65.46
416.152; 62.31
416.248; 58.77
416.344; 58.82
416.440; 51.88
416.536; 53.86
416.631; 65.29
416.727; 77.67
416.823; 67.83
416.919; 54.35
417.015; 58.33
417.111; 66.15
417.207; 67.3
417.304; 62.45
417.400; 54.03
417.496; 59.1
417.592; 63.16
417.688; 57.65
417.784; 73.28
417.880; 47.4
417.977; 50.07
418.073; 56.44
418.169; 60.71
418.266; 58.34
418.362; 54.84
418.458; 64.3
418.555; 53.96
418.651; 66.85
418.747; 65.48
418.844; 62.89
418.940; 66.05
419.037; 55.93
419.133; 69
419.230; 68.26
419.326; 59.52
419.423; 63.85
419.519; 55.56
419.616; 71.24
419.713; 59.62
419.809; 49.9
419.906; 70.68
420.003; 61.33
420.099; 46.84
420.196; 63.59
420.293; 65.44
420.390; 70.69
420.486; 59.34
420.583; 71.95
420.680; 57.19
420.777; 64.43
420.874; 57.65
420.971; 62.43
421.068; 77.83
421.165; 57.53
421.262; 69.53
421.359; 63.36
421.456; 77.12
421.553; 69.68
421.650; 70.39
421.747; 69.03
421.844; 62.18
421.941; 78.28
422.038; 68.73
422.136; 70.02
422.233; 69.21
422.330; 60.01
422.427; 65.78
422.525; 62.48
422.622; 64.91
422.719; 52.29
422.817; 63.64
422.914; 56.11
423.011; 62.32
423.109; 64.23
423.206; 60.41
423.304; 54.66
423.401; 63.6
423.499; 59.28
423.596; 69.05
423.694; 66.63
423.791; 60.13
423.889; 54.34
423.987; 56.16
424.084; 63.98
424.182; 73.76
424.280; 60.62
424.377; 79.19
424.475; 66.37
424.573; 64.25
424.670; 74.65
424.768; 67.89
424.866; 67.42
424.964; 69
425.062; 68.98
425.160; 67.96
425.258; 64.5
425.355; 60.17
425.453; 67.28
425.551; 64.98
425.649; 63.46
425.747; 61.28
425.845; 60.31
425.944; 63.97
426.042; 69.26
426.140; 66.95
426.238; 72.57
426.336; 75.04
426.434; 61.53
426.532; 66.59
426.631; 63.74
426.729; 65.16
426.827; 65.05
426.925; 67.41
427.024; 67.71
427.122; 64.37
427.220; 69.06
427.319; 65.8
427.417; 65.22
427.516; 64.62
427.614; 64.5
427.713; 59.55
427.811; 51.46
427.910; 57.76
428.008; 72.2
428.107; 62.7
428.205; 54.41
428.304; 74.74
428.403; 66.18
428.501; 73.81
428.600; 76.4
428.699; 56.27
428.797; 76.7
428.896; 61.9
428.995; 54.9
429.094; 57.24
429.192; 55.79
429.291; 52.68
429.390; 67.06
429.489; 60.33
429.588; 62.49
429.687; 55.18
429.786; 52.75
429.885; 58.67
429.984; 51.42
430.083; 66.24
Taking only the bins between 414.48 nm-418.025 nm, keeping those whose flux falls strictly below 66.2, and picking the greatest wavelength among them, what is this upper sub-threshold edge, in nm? 417.977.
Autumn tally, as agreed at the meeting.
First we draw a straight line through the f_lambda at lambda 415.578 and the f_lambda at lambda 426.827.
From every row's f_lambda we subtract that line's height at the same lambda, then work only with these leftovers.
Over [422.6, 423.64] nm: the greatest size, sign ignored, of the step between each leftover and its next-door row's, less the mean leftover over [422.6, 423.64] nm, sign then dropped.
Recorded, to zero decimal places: 15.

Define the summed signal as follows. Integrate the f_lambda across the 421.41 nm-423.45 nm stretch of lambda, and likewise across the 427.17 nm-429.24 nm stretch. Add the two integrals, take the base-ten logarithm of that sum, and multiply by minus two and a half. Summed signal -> -6.06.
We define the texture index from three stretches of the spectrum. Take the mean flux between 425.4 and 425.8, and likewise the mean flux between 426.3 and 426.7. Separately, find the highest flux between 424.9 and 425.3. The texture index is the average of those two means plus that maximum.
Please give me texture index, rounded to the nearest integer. 134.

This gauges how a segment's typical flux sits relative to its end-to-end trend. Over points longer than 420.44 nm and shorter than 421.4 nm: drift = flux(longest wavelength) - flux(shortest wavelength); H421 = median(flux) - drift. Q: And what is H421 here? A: 58.9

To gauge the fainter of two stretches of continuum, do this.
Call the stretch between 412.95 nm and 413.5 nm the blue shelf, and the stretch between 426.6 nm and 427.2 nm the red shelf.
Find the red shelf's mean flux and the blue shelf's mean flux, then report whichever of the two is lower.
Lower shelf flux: 65.0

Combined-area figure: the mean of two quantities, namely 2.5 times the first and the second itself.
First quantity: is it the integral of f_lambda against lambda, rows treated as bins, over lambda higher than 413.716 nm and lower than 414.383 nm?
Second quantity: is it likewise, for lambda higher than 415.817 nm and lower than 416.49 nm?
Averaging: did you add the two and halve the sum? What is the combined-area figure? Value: 71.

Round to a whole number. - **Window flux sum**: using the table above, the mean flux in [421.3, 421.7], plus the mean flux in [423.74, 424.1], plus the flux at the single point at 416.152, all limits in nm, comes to 191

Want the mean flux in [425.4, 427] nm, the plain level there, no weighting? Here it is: 65.9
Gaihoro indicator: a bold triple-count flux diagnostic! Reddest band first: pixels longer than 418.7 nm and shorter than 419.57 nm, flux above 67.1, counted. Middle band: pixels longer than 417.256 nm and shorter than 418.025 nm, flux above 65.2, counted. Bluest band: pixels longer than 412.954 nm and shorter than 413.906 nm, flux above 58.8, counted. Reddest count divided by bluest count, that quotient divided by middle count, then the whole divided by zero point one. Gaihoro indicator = 2.5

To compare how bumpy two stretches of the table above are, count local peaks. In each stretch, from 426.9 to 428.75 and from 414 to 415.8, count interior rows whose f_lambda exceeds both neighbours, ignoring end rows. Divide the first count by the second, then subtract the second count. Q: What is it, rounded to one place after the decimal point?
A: -5.2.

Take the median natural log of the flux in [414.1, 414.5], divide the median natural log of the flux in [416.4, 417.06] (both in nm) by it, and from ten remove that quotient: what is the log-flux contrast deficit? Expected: 8.99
